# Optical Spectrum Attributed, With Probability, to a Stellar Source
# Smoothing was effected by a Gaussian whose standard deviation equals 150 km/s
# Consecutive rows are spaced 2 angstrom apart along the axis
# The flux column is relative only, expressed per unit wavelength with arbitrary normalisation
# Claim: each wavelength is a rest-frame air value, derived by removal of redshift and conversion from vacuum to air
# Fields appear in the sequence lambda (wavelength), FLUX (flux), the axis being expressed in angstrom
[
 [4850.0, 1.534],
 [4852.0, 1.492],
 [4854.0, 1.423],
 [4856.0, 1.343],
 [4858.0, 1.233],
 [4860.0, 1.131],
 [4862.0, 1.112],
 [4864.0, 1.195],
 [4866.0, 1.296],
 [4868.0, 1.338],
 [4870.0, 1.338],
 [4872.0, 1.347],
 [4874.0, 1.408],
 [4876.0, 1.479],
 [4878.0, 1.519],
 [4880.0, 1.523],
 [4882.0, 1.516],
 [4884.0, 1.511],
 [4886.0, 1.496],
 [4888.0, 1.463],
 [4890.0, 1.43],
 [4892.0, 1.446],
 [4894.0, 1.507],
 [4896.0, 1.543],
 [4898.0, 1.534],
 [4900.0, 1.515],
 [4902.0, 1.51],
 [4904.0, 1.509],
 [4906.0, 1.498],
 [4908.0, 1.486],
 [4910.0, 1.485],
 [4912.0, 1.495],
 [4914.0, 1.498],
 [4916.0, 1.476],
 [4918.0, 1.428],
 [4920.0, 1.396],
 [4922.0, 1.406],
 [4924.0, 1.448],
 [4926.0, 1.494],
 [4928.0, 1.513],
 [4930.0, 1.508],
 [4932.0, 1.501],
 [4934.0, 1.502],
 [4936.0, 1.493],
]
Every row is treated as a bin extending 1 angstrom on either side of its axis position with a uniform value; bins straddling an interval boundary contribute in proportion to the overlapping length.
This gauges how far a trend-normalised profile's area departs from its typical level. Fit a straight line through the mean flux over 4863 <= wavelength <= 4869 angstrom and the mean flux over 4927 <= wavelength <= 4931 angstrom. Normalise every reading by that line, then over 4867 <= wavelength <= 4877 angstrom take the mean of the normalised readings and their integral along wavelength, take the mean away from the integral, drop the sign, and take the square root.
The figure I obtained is 3.1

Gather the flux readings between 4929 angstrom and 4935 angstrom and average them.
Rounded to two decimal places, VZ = 1.50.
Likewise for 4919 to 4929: 1.45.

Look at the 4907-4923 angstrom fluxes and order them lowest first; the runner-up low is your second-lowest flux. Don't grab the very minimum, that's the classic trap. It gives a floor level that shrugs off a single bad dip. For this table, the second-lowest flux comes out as 1.406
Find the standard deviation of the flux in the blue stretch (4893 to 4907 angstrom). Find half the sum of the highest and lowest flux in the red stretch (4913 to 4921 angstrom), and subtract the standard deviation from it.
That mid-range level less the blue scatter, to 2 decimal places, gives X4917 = 1.43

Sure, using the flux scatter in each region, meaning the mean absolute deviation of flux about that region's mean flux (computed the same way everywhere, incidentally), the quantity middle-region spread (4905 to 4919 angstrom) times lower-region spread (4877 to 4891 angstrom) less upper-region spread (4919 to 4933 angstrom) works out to -0.042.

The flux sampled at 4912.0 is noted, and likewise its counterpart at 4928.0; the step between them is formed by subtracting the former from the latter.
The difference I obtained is 0.02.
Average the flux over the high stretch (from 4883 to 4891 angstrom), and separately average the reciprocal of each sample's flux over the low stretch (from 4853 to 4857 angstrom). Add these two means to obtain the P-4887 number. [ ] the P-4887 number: 2.20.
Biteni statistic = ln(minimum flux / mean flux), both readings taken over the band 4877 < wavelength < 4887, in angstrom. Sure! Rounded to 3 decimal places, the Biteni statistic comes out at -0.011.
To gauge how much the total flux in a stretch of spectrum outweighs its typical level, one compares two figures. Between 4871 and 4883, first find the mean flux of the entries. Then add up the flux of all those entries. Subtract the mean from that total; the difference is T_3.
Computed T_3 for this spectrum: 7.3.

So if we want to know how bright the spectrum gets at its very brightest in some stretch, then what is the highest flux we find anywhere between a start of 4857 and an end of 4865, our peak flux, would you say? 1.233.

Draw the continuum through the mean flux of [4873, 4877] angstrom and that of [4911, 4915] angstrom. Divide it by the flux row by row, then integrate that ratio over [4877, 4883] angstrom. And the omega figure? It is 5.7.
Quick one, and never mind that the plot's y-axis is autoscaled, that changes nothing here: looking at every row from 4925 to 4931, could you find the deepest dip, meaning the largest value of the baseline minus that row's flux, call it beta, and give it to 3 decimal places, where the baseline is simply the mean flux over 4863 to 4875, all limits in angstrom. -0.174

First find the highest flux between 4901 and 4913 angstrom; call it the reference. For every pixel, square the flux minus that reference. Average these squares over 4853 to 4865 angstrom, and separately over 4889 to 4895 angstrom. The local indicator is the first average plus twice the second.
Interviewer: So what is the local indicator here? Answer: 0.093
